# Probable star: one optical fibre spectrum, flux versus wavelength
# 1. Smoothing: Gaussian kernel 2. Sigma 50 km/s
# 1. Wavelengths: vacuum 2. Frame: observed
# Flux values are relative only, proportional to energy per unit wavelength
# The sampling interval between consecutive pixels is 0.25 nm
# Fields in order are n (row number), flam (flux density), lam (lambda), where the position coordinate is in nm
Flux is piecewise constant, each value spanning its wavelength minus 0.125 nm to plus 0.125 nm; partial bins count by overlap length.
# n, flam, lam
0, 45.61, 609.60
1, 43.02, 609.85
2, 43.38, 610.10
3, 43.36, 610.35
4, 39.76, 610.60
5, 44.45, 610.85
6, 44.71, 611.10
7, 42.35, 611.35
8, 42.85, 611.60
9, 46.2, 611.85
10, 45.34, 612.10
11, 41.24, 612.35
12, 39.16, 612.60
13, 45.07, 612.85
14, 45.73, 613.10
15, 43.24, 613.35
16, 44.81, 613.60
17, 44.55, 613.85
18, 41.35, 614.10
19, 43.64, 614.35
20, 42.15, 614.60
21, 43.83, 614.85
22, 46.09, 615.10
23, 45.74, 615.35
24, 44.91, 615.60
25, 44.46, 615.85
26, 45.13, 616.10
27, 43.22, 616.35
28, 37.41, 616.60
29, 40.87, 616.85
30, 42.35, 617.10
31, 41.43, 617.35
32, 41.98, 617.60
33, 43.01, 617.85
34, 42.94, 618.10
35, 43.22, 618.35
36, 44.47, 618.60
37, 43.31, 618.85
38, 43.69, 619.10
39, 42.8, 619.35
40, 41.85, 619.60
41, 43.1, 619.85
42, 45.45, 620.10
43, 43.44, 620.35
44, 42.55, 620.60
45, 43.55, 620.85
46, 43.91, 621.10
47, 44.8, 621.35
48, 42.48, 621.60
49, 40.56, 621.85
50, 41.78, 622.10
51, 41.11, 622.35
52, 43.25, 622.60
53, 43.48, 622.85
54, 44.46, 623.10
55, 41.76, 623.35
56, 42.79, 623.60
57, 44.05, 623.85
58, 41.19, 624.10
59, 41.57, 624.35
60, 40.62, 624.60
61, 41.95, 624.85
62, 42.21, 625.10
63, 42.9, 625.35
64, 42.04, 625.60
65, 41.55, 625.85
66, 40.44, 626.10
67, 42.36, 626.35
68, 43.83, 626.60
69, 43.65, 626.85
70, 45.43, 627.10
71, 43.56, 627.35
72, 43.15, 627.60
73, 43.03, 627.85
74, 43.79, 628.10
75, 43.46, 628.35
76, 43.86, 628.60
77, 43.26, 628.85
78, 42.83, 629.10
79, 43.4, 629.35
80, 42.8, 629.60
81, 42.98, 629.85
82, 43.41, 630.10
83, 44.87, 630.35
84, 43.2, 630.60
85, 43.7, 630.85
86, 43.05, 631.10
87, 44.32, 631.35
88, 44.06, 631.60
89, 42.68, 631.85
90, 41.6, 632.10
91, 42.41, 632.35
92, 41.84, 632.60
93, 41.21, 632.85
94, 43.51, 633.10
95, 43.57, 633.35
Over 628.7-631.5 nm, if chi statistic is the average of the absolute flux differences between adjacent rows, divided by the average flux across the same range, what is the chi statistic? 0.018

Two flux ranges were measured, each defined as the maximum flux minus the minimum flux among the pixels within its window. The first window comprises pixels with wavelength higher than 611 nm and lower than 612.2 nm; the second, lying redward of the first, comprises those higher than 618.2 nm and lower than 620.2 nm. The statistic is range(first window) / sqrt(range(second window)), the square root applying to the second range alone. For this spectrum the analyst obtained 2.0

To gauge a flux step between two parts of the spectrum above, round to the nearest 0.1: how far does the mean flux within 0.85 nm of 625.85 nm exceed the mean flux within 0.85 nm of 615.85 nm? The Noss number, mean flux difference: -1.7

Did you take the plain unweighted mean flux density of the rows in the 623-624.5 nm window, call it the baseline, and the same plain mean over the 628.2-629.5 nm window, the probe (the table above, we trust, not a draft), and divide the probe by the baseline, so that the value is 1.02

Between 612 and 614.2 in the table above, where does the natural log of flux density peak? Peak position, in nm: 613.10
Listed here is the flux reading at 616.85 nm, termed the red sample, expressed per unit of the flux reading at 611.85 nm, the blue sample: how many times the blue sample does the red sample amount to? 0.88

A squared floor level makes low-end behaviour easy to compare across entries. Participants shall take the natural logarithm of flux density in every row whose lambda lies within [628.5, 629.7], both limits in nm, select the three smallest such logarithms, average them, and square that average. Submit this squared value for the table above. 14.1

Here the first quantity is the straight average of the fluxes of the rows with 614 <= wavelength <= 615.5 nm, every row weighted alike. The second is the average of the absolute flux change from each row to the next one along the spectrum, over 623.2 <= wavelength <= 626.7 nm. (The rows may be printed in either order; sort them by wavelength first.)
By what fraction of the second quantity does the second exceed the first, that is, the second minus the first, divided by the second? -38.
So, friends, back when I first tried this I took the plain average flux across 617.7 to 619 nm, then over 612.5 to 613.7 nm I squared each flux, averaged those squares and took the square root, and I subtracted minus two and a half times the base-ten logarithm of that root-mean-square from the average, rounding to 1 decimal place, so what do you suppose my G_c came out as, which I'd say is 47.5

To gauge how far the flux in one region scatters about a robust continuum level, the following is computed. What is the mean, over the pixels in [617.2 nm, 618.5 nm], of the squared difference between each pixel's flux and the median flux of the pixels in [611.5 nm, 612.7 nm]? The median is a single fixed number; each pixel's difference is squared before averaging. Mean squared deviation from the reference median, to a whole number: 1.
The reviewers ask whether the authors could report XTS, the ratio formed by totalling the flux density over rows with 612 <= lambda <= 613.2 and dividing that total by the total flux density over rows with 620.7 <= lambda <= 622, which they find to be 1.006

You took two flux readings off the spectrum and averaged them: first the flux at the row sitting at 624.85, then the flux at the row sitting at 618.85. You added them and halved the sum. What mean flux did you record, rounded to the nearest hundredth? 42.63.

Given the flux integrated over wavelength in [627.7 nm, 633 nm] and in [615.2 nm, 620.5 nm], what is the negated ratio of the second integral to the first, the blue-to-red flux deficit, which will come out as -1.00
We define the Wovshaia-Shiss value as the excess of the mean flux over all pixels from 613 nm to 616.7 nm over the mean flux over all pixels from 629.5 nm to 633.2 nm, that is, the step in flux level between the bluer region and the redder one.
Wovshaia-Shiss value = 0.7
